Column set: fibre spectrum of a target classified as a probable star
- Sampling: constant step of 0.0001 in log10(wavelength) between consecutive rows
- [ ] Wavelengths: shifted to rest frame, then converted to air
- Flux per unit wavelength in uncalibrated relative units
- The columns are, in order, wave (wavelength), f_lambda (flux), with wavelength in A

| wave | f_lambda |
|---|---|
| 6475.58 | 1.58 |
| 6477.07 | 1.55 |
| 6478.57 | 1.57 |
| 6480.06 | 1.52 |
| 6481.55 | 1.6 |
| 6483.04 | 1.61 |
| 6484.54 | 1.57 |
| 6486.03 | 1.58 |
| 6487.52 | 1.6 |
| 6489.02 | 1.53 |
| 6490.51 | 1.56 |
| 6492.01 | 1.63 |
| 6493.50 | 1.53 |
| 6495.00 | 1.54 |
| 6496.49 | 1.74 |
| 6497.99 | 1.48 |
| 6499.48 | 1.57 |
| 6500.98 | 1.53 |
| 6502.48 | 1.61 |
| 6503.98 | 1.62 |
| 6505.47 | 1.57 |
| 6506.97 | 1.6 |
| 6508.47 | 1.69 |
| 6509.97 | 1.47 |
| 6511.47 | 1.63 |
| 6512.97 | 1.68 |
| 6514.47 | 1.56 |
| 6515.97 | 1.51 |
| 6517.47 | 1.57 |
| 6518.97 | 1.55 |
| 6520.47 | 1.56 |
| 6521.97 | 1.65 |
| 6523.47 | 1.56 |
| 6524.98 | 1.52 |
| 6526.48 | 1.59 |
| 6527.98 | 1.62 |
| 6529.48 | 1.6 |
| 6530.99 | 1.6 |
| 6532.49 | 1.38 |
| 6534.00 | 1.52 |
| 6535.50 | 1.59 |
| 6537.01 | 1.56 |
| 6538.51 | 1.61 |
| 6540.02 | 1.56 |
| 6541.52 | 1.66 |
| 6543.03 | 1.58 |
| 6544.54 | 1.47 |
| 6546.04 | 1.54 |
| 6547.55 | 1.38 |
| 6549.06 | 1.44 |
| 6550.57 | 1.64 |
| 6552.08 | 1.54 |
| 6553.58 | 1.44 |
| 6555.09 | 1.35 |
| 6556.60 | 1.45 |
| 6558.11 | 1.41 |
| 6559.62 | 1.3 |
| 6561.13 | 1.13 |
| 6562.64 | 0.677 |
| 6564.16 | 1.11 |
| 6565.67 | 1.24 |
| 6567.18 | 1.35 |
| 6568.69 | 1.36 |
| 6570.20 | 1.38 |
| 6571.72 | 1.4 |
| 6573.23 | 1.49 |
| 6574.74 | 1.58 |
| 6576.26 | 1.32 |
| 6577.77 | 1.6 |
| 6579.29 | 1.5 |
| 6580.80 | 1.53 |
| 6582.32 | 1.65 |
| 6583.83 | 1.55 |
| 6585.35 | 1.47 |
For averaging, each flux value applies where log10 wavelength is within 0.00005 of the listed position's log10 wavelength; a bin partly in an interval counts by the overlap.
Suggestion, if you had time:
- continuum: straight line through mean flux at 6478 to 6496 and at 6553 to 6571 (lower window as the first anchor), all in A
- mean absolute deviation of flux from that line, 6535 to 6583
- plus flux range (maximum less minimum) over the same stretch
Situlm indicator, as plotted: 1.19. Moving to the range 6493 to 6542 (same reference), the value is 0.49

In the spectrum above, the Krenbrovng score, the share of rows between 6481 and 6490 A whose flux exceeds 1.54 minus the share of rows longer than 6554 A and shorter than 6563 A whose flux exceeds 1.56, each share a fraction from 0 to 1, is 0.8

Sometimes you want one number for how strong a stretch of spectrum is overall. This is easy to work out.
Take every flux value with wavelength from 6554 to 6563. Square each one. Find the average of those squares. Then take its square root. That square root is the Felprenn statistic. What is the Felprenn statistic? 1.25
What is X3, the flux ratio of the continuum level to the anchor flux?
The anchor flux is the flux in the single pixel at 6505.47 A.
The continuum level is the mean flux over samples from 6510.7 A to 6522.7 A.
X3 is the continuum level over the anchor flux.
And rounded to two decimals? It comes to 1.01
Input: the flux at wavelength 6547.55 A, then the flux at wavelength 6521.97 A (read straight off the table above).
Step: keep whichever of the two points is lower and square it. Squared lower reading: 1.9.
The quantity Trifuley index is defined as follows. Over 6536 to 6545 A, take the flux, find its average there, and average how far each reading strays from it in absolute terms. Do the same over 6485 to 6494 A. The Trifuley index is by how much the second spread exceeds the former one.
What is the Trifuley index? -0.01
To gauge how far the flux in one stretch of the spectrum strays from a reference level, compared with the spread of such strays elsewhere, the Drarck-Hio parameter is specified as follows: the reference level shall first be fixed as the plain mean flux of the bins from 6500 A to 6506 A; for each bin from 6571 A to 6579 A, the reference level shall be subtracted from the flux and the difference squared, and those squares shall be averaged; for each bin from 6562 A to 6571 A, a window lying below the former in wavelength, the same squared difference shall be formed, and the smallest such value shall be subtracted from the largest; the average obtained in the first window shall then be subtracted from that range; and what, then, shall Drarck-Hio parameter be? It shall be 0.76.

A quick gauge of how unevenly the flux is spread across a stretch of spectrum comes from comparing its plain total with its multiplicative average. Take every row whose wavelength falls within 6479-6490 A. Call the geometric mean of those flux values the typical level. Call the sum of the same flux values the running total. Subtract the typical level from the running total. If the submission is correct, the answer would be 9.44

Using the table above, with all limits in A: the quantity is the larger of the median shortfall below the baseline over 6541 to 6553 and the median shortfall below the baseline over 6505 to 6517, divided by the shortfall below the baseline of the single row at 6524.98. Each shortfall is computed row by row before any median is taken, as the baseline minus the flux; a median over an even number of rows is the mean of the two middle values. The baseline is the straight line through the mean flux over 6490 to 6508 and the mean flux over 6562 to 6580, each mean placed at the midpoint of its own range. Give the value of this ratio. 1.4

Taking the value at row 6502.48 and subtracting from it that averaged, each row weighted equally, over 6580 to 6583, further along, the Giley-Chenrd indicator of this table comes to 0.02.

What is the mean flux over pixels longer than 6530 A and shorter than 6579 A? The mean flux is 1.43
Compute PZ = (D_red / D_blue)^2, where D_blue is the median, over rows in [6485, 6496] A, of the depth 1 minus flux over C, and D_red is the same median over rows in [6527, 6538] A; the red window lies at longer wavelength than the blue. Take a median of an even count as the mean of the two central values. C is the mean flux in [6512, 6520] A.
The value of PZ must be 1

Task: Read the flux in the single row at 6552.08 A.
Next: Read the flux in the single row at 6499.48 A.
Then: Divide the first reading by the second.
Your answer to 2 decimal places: 0.98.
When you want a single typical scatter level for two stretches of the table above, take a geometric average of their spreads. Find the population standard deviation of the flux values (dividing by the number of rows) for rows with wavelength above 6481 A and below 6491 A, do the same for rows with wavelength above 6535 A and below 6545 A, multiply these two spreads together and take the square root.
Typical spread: 0.04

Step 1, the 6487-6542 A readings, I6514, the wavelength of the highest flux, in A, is 6496.49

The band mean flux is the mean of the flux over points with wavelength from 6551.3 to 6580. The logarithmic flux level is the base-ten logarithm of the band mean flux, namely 0.130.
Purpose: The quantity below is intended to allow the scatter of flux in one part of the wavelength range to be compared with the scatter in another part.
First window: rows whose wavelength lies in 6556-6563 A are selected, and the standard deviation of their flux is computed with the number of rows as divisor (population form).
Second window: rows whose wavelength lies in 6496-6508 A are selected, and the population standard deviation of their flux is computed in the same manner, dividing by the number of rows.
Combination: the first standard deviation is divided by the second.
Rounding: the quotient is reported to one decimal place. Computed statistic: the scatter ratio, 4.0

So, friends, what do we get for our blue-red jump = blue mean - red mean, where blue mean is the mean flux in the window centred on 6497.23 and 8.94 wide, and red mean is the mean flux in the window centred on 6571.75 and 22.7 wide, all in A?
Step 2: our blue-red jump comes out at 0.21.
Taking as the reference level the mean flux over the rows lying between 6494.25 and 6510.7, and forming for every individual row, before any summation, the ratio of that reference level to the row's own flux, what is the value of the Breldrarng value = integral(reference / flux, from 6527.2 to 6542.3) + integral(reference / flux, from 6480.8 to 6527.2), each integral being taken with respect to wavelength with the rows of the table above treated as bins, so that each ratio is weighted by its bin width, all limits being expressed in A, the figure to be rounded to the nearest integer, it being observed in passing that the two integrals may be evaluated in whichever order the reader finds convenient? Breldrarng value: 62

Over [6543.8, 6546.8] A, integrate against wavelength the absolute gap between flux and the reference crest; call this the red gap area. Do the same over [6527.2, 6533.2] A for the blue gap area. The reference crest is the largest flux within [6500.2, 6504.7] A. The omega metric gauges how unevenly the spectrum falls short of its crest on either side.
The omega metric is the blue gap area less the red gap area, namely 0.07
